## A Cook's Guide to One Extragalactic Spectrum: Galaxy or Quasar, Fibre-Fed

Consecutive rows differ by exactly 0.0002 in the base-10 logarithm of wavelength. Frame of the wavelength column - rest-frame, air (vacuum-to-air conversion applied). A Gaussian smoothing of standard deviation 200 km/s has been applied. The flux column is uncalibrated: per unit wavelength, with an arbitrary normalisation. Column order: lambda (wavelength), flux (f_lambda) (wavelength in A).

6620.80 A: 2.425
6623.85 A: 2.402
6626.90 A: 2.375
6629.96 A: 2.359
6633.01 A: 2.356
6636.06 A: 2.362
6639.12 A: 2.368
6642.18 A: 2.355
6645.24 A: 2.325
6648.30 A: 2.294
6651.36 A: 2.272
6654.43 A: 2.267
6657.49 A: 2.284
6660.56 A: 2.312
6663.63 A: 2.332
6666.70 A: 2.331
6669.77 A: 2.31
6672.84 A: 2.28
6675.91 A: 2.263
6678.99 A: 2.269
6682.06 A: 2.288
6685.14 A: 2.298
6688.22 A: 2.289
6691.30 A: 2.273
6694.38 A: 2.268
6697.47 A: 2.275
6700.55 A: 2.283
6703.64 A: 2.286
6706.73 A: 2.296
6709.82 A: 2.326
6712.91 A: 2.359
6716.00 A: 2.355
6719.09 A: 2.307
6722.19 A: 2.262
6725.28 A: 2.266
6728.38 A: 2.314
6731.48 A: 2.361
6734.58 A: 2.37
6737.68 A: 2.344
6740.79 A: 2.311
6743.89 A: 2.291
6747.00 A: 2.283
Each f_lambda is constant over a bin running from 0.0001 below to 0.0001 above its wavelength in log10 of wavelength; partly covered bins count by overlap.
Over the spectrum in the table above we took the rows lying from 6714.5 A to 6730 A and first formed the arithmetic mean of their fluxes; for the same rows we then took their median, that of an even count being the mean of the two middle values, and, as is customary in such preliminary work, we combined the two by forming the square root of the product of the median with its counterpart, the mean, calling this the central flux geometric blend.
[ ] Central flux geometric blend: 2.30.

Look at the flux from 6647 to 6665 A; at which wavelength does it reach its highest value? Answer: 6663.63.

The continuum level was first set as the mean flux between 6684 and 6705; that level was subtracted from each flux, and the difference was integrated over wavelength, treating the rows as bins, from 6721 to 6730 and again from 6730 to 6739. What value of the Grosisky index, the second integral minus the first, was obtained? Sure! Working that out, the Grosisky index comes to 0.7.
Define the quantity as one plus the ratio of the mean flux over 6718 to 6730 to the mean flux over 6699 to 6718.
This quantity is 1.99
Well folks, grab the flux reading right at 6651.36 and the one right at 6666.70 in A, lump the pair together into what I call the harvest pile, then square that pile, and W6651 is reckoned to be 21.2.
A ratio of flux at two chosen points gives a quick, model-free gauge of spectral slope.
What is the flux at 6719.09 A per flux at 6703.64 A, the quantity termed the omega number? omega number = 1.01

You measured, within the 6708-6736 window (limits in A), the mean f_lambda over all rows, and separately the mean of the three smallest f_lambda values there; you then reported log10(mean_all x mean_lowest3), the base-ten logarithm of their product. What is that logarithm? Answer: 0.724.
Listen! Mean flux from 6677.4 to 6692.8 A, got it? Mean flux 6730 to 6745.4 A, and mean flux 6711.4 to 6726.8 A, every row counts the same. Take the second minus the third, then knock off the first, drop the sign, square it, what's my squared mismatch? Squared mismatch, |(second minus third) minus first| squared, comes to 5.10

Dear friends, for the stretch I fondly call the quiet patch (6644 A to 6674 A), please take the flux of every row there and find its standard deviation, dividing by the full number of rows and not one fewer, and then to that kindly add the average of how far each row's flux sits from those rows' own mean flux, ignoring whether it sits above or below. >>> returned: 0.04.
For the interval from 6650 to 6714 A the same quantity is 0.05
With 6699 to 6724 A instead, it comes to 0.06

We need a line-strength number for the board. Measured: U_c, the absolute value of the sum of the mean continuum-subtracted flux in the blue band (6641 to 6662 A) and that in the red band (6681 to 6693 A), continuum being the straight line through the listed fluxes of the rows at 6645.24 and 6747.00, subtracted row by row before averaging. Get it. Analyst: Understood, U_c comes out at 0.04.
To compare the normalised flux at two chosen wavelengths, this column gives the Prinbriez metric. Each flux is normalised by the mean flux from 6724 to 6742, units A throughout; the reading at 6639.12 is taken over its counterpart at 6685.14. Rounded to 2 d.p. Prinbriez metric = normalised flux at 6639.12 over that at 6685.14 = 1.03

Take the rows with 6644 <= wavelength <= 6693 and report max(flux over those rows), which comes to 2.332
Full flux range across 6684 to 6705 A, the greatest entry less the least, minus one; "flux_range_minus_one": -0.97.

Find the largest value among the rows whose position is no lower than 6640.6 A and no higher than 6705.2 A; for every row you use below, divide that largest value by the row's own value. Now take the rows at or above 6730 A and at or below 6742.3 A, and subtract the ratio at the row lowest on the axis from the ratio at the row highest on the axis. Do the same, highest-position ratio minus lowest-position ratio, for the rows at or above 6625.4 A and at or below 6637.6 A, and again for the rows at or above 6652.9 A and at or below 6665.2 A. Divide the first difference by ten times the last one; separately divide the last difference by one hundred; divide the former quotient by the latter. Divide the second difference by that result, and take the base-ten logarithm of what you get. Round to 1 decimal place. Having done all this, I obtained -4.7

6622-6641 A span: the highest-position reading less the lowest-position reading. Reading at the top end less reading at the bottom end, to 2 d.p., -0.03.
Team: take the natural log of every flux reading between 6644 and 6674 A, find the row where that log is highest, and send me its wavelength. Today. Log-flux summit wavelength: 6663.63 A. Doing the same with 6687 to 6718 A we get 6712.91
